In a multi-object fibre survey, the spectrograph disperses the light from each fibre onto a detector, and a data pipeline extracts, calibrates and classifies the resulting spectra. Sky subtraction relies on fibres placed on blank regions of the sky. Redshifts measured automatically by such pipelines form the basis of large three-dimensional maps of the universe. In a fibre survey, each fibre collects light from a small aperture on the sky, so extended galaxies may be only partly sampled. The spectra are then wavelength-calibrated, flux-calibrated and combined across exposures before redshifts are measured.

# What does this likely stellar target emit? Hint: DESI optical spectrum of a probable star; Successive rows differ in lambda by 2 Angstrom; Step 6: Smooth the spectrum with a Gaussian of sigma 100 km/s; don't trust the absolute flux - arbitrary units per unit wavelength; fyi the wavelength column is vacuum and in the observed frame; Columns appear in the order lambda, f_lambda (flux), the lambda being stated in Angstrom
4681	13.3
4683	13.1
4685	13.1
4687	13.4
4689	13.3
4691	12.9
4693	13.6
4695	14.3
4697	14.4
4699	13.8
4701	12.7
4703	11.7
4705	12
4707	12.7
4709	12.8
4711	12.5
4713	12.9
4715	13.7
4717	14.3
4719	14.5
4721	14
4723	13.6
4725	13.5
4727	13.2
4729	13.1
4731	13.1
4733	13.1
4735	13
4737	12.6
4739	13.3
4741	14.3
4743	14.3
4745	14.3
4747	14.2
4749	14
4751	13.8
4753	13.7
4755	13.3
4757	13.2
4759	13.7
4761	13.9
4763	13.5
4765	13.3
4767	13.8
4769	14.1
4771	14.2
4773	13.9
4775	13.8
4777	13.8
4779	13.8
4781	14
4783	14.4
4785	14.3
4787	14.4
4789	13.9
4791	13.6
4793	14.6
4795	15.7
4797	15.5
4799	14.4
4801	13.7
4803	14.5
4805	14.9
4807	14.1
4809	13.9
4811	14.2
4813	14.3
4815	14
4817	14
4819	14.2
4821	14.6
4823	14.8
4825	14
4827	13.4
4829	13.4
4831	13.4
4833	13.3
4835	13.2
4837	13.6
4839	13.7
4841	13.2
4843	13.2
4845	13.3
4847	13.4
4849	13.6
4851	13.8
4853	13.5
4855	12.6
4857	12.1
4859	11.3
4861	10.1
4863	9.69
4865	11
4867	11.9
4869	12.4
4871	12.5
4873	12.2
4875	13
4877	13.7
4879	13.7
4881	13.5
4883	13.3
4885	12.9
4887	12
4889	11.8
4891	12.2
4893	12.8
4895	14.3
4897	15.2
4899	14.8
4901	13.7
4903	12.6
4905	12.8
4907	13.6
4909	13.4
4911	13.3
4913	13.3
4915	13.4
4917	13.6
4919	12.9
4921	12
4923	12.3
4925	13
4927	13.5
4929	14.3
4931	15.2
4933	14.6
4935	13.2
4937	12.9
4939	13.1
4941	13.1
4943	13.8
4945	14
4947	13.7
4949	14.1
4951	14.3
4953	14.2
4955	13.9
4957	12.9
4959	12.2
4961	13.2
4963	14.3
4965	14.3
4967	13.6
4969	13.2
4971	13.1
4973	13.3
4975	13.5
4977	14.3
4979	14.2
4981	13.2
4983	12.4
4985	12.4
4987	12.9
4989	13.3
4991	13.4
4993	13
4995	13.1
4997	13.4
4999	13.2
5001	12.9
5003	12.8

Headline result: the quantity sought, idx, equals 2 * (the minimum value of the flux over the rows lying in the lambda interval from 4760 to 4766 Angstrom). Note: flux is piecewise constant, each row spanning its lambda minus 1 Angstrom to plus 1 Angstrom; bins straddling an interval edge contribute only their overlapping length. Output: 26.6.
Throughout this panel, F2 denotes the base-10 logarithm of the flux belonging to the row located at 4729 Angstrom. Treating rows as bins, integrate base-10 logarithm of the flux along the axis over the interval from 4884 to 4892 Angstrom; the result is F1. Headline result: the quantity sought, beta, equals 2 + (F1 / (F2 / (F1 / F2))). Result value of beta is 62.6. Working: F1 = 8.70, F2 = 1.12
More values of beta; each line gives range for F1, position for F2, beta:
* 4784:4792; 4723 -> 67.6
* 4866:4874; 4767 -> 60.3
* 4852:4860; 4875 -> 63.5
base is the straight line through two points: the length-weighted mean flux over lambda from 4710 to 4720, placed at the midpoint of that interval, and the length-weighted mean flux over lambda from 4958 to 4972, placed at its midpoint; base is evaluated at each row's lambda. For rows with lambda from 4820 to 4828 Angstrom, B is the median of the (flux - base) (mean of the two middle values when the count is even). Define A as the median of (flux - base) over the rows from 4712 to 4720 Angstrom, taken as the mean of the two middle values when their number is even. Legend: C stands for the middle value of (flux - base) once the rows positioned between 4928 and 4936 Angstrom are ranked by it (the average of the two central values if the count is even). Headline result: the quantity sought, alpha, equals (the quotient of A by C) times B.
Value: 0.33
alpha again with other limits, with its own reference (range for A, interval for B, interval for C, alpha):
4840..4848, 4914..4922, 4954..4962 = -0.20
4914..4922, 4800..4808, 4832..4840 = 4.58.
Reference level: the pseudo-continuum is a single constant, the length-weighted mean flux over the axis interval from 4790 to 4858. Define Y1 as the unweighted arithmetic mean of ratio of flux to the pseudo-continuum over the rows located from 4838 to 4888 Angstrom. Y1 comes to 0.91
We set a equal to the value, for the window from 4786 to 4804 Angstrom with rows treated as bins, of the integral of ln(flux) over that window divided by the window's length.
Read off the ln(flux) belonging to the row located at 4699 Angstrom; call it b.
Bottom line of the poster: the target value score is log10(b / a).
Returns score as -0.008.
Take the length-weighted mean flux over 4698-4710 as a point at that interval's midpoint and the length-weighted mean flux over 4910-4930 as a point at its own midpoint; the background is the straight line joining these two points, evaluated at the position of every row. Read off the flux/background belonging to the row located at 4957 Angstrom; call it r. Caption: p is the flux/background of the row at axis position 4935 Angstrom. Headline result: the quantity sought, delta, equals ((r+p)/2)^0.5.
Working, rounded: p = 1.00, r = 0.97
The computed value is 0.99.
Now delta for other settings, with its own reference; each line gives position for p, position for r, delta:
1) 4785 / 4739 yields 1.04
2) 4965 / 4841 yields 1.02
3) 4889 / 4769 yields 1.00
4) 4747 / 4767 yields 1.05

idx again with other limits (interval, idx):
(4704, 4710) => 24.0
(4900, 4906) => 25.2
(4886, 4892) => 23.6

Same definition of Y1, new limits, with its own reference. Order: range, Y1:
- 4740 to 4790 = 1.00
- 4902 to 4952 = 0.97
